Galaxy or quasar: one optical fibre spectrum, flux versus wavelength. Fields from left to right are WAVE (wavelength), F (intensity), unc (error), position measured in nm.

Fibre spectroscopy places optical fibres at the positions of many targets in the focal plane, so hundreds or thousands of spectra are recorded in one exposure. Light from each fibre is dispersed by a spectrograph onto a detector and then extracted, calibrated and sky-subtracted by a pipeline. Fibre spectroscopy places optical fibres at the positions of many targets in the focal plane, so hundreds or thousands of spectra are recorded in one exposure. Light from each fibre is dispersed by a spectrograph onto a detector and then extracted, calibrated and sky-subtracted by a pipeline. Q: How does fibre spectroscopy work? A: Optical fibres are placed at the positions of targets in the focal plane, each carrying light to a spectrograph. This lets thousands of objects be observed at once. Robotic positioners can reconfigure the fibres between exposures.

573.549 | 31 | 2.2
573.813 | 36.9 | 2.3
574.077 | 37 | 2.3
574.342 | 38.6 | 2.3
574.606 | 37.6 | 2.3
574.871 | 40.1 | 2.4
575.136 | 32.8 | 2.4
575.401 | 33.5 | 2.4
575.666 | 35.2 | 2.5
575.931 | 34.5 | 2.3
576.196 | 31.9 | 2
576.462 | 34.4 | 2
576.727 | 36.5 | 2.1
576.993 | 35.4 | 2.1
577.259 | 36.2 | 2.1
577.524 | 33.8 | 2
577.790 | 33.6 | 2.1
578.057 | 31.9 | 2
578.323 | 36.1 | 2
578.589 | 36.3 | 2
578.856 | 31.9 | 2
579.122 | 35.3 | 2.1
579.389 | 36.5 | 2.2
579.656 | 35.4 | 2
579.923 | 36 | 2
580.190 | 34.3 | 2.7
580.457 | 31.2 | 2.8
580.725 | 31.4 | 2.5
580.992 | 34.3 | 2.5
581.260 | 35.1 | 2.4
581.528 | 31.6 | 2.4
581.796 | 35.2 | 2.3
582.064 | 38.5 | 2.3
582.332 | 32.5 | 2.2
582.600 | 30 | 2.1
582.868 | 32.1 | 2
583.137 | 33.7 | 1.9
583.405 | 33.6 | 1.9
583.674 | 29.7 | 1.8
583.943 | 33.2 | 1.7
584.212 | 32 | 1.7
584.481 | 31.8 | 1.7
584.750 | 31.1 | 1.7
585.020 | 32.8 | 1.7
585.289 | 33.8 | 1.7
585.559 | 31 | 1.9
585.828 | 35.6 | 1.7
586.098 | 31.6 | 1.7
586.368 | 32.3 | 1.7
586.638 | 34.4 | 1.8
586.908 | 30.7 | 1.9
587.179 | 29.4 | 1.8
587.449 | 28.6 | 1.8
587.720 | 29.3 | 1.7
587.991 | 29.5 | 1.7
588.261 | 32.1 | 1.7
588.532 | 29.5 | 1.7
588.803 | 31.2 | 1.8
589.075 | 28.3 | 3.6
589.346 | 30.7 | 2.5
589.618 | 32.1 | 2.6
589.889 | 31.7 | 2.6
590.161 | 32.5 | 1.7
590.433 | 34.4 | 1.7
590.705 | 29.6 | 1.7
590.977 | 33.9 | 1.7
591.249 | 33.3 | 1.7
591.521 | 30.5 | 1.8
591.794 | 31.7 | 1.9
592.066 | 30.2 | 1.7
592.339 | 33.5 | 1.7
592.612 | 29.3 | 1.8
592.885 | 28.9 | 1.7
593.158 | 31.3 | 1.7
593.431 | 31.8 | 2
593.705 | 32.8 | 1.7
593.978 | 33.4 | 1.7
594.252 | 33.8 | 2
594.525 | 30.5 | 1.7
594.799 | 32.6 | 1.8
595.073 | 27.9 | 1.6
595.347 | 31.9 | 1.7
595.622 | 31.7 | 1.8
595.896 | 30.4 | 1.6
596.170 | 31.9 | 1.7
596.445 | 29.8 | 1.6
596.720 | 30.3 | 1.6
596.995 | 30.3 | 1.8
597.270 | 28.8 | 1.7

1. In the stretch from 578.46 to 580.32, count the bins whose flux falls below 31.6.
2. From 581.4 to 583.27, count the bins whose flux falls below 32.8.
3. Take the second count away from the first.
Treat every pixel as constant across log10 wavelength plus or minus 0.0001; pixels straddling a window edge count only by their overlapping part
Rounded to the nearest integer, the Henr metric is -4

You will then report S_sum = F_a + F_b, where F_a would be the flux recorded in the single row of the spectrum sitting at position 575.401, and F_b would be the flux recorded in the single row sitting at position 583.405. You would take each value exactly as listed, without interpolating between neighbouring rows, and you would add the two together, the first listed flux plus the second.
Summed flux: 67.1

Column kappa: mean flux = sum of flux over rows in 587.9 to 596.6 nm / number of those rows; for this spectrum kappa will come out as 31.3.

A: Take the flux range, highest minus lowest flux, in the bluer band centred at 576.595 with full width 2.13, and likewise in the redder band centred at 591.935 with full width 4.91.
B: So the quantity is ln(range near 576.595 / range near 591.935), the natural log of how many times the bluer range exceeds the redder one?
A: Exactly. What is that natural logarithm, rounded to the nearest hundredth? -0.18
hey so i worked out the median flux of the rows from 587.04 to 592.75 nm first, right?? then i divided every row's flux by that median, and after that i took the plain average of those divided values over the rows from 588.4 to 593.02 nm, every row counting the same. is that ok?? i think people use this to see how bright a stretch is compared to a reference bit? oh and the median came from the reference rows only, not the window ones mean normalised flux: 1.02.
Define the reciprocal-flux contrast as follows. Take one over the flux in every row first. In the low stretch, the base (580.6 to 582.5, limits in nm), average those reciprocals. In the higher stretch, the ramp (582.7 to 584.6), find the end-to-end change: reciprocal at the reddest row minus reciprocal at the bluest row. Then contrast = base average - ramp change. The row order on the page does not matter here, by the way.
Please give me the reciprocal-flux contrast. 0.0292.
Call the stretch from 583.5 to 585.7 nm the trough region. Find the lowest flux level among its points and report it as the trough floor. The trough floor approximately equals 29.7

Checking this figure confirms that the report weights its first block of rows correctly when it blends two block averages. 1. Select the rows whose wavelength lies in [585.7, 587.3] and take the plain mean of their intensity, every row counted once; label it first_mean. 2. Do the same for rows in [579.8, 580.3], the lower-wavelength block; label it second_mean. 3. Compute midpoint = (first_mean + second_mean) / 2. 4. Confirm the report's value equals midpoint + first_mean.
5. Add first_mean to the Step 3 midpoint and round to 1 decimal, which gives 66.1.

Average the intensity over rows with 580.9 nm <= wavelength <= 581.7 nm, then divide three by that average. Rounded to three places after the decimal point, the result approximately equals 0.089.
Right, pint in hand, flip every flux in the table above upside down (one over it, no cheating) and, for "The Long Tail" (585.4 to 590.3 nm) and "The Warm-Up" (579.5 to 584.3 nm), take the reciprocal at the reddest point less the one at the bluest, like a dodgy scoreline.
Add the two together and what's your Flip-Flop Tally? 0.002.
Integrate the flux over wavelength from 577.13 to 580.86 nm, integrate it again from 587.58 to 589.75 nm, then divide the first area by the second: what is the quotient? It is 1.9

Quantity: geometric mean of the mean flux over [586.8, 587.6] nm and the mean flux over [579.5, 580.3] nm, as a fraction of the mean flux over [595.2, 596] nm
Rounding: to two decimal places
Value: 1.03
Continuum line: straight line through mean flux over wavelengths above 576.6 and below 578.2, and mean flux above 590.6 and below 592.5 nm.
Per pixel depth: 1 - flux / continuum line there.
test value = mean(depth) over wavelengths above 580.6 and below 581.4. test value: 0.008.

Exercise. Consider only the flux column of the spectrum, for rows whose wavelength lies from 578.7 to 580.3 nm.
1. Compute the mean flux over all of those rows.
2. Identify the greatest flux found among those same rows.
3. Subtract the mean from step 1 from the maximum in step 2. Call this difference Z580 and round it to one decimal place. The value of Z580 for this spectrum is 1.6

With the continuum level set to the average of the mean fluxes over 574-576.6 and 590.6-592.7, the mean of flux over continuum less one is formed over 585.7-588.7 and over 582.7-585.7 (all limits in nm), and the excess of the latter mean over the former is 0.03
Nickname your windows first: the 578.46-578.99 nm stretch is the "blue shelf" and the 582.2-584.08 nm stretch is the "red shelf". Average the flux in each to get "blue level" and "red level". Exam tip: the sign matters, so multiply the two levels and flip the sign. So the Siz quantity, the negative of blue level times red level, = -1095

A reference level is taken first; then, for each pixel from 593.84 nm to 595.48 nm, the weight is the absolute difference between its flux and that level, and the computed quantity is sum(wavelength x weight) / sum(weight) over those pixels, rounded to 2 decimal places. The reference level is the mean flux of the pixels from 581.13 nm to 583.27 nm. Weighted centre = 594.91 nm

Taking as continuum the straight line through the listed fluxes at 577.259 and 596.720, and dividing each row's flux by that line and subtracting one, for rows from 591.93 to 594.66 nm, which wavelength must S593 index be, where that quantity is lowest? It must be 592.885 nm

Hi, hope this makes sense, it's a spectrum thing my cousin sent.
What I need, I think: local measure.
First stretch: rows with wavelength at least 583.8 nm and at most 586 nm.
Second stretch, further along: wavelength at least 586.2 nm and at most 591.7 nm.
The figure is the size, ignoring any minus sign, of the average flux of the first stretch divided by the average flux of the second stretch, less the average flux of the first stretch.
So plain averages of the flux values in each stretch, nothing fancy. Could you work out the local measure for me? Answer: 31.6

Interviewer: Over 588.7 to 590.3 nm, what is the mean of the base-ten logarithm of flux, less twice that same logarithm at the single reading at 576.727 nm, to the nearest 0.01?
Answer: -1.63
